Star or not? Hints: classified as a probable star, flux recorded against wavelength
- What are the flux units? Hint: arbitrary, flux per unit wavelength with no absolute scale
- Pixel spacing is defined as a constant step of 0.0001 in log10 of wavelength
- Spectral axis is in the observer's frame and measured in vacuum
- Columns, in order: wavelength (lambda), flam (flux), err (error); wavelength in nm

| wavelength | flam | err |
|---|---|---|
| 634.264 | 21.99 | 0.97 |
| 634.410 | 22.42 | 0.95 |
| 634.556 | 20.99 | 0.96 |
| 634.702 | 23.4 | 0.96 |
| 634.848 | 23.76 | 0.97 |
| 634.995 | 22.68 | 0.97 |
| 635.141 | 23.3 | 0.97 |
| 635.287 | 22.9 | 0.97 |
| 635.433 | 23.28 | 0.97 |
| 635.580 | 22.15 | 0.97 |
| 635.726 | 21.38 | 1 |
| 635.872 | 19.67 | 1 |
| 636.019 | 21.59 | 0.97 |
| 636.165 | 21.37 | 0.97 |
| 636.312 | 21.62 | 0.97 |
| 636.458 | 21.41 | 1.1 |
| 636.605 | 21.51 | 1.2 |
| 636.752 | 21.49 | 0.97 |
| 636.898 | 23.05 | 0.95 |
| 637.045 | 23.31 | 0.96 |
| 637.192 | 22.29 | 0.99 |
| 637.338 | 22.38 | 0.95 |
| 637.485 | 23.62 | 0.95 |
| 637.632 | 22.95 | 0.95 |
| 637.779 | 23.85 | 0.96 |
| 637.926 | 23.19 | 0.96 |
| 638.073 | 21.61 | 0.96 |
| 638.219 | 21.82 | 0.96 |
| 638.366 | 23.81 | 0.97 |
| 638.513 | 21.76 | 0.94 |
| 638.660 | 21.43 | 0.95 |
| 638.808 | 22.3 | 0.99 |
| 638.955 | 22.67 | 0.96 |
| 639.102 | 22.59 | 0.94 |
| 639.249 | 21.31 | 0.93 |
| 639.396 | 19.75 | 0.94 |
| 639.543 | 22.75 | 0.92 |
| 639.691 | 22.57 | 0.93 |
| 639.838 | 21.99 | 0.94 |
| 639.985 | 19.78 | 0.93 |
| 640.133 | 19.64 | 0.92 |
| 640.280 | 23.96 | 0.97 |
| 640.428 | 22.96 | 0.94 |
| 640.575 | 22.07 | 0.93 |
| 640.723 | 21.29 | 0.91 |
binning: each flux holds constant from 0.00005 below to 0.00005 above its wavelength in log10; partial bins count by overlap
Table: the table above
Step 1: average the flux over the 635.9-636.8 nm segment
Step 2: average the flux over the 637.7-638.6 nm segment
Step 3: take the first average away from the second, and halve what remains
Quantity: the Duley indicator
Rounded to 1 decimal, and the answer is 0.6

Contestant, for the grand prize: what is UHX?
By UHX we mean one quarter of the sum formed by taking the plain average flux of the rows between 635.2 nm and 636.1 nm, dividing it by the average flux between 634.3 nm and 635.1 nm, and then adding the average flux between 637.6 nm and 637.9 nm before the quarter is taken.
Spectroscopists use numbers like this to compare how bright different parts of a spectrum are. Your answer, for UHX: 6.09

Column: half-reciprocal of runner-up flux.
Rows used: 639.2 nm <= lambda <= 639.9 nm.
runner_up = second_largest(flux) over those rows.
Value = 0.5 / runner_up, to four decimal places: 0.0222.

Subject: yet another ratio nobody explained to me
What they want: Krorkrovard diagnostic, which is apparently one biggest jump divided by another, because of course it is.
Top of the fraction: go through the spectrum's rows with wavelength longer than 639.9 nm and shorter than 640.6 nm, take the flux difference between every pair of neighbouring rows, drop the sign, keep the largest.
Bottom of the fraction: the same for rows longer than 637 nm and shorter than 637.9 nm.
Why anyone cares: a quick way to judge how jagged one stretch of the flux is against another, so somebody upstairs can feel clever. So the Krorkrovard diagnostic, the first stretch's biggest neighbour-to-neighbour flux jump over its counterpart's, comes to 3.5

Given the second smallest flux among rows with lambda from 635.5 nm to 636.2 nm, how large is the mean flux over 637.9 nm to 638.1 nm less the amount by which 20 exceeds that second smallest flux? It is 23.8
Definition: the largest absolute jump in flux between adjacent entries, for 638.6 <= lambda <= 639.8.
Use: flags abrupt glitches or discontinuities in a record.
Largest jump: 3.0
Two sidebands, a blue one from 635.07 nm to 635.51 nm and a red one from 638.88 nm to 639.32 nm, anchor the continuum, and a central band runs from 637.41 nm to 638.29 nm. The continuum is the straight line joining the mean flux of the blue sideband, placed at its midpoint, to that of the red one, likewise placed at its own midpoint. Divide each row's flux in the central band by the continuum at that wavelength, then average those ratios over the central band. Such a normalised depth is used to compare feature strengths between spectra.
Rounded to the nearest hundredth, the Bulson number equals 1.01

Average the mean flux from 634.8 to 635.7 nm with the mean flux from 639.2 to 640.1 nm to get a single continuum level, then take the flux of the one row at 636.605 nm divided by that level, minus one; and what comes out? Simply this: -0.03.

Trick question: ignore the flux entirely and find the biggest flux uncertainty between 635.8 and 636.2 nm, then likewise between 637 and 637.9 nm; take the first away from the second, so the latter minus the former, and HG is -0.01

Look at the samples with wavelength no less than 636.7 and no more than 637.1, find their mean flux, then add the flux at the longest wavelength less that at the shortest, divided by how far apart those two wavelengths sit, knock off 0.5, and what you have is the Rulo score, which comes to 28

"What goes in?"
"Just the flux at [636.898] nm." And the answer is 23.05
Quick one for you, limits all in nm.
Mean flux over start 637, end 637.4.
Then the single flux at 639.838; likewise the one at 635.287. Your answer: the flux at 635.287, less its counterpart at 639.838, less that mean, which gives -21.7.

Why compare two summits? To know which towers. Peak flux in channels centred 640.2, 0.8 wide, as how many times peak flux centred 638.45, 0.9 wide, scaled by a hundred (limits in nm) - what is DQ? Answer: 101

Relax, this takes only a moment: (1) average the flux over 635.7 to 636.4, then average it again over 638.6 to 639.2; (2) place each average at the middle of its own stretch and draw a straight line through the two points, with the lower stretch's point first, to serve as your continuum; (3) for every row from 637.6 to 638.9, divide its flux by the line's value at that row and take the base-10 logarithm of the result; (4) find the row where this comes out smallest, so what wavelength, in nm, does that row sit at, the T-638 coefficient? 638.660 nm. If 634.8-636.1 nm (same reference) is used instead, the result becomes 635.872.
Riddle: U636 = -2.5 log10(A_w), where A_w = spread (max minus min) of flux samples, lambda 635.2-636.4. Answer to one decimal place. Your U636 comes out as -1.4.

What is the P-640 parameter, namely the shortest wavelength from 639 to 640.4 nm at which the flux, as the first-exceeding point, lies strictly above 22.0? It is 639.102 nm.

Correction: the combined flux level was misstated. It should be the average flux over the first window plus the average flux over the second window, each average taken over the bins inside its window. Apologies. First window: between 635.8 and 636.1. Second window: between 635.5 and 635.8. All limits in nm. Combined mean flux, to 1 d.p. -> 42.4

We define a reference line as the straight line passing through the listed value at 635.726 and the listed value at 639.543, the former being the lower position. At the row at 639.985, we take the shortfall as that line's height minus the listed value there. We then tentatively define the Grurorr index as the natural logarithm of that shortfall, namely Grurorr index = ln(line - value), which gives 1.1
